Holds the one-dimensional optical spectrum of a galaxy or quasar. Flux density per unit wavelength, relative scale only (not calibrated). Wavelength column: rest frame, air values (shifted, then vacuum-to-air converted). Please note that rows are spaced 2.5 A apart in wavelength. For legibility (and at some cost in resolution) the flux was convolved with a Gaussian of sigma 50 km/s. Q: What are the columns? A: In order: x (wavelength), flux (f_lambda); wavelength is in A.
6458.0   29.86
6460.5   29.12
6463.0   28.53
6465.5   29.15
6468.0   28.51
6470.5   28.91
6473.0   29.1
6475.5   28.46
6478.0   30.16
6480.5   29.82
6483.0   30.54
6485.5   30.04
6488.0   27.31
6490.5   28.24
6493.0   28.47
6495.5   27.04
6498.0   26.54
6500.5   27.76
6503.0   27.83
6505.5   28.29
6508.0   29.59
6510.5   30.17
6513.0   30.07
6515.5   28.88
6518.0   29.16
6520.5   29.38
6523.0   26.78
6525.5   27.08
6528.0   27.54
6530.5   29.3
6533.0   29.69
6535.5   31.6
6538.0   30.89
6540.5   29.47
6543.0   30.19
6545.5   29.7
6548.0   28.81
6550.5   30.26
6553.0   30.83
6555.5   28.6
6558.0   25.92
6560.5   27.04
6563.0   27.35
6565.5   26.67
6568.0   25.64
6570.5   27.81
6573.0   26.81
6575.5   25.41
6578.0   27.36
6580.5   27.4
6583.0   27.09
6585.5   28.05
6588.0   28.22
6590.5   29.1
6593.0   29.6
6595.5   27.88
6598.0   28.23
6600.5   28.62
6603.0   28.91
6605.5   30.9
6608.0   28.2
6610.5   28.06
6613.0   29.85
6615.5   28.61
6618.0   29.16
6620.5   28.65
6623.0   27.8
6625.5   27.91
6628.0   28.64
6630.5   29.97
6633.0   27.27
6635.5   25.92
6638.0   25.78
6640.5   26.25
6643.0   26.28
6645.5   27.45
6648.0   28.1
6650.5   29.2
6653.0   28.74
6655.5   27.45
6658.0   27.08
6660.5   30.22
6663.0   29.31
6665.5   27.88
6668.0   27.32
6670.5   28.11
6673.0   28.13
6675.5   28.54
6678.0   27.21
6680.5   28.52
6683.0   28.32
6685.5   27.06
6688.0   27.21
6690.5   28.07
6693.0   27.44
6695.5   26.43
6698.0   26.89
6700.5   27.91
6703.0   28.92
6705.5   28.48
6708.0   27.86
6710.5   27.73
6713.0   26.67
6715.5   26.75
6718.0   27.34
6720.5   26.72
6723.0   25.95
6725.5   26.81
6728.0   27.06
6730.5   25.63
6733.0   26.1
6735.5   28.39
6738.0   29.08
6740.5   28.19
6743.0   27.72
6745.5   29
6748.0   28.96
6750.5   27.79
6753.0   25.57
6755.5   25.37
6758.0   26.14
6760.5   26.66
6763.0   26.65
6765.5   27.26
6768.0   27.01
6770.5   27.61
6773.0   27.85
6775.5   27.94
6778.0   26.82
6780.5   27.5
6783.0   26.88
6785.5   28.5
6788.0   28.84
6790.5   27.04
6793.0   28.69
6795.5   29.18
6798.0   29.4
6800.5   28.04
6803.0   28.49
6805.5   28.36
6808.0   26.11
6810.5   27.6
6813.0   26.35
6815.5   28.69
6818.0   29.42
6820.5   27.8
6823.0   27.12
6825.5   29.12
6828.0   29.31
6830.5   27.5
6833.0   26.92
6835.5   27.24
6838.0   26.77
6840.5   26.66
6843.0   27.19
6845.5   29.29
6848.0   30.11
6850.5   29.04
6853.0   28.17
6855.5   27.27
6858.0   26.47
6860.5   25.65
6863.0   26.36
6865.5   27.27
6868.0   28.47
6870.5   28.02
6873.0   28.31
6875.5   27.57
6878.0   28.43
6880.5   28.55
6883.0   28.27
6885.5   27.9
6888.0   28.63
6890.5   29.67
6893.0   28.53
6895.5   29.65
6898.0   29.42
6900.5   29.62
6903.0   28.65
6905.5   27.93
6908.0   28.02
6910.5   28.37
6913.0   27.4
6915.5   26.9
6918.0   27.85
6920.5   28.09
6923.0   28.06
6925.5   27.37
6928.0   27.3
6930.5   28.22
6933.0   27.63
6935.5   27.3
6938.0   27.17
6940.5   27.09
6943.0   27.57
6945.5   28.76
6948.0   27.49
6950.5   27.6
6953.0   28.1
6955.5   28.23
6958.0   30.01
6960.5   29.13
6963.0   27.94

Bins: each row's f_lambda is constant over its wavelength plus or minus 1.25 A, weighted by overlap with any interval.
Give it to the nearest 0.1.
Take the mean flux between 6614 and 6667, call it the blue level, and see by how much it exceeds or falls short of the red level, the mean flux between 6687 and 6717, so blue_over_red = 0.5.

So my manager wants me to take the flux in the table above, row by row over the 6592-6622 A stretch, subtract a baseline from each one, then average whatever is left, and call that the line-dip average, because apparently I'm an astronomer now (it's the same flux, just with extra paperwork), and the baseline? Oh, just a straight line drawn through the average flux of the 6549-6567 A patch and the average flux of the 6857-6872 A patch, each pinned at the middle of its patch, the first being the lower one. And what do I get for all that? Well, 1.0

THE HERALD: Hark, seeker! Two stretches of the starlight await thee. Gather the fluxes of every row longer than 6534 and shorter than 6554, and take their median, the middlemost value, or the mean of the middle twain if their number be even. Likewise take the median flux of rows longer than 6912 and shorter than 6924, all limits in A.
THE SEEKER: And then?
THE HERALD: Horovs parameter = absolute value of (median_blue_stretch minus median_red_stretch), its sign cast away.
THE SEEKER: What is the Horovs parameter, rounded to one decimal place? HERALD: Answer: 2.4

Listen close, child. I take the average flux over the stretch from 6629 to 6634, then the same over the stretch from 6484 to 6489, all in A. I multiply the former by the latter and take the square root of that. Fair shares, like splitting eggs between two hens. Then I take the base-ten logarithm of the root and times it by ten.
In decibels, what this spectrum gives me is 14.6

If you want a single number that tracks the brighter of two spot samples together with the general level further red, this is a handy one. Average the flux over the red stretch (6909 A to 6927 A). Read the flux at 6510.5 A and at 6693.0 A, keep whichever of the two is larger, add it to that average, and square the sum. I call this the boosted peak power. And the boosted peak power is 3351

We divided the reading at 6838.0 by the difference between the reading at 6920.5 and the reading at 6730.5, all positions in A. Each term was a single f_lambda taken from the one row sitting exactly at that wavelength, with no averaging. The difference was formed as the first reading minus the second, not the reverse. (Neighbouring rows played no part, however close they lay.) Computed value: 11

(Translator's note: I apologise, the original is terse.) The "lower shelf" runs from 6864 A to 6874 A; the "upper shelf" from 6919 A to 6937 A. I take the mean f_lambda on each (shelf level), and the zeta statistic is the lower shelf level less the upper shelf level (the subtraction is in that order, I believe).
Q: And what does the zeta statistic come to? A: 0.3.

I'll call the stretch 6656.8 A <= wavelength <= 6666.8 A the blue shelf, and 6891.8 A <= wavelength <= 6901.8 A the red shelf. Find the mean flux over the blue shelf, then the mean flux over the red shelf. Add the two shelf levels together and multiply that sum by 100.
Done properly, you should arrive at 5793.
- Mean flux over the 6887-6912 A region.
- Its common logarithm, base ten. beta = 1.46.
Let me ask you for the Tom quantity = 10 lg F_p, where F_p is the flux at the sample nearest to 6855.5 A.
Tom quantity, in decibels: 14.4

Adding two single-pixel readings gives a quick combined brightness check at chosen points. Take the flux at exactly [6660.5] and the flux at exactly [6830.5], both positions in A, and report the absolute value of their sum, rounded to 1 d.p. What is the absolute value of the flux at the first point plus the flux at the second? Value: 57.7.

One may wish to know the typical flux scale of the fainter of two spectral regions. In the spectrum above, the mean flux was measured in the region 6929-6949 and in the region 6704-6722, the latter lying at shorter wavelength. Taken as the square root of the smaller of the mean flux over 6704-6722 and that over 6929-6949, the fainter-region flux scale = 5.23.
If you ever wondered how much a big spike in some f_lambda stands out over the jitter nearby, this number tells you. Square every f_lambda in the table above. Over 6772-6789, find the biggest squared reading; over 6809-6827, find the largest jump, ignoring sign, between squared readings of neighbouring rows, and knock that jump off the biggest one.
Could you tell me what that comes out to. 703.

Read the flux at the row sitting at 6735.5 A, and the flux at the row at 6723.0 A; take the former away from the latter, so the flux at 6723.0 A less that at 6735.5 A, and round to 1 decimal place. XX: -2.4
